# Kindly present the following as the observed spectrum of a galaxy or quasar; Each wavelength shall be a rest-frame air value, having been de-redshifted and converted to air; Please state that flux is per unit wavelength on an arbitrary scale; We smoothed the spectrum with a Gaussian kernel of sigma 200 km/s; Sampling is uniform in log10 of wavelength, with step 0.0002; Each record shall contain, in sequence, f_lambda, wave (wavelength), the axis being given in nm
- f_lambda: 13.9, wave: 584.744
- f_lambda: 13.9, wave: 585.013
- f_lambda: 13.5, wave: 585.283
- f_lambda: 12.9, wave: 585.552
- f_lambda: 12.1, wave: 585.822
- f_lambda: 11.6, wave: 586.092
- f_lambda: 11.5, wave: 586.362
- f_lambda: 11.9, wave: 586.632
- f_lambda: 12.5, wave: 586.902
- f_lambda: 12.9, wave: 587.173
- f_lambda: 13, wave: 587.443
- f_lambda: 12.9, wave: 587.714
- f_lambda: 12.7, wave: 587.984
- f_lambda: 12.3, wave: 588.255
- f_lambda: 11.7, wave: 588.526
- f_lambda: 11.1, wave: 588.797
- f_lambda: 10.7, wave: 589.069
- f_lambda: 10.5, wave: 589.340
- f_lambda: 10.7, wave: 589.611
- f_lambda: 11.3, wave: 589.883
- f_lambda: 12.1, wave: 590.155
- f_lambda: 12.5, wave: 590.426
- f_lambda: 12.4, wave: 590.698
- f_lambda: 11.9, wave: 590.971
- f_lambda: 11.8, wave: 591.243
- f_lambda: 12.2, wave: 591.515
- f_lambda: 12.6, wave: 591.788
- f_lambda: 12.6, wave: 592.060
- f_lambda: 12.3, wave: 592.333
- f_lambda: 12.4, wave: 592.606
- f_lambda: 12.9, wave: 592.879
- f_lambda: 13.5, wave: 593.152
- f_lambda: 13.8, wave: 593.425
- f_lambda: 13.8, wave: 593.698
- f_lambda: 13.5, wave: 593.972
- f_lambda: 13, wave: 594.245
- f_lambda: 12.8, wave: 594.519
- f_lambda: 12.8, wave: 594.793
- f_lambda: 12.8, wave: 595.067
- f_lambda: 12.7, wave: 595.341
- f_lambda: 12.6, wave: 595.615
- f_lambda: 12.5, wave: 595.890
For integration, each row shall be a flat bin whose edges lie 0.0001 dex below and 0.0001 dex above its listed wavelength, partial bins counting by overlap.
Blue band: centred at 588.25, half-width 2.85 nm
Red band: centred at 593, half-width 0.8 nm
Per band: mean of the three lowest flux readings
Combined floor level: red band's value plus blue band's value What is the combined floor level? 23.2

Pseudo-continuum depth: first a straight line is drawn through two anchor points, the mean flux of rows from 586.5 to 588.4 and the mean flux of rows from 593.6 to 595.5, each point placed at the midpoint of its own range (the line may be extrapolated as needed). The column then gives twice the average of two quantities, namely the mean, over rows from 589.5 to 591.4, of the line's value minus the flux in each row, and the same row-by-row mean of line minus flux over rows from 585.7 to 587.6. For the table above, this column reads 1.3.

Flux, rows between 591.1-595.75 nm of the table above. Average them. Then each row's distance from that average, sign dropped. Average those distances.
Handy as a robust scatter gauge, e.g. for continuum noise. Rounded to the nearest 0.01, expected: 0.41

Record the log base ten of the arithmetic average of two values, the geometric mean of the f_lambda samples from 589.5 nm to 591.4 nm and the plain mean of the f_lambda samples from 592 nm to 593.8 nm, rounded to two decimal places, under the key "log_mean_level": 1.09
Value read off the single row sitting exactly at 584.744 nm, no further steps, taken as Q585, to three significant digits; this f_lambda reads 13.9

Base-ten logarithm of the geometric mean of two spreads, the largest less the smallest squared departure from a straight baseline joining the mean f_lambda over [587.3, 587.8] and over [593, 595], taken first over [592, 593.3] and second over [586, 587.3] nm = 0.1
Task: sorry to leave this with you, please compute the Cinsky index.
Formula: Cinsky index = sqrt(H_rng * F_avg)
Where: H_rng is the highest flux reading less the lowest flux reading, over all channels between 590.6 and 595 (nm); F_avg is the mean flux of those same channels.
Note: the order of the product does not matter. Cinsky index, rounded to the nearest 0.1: 5.1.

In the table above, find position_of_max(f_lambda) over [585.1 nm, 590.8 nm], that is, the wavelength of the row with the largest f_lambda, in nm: 585.283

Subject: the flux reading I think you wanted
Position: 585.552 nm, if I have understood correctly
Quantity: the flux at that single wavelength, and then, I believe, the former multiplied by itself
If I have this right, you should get 166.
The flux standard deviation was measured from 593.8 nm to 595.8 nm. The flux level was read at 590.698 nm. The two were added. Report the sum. 12.7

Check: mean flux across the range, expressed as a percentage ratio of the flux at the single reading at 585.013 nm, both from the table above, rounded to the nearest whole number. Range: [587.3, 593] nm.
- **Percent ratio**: 87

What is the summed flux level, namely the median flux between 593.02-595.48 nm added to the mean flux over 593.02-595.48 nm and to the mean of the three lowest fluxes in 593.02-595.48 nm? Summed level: 39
